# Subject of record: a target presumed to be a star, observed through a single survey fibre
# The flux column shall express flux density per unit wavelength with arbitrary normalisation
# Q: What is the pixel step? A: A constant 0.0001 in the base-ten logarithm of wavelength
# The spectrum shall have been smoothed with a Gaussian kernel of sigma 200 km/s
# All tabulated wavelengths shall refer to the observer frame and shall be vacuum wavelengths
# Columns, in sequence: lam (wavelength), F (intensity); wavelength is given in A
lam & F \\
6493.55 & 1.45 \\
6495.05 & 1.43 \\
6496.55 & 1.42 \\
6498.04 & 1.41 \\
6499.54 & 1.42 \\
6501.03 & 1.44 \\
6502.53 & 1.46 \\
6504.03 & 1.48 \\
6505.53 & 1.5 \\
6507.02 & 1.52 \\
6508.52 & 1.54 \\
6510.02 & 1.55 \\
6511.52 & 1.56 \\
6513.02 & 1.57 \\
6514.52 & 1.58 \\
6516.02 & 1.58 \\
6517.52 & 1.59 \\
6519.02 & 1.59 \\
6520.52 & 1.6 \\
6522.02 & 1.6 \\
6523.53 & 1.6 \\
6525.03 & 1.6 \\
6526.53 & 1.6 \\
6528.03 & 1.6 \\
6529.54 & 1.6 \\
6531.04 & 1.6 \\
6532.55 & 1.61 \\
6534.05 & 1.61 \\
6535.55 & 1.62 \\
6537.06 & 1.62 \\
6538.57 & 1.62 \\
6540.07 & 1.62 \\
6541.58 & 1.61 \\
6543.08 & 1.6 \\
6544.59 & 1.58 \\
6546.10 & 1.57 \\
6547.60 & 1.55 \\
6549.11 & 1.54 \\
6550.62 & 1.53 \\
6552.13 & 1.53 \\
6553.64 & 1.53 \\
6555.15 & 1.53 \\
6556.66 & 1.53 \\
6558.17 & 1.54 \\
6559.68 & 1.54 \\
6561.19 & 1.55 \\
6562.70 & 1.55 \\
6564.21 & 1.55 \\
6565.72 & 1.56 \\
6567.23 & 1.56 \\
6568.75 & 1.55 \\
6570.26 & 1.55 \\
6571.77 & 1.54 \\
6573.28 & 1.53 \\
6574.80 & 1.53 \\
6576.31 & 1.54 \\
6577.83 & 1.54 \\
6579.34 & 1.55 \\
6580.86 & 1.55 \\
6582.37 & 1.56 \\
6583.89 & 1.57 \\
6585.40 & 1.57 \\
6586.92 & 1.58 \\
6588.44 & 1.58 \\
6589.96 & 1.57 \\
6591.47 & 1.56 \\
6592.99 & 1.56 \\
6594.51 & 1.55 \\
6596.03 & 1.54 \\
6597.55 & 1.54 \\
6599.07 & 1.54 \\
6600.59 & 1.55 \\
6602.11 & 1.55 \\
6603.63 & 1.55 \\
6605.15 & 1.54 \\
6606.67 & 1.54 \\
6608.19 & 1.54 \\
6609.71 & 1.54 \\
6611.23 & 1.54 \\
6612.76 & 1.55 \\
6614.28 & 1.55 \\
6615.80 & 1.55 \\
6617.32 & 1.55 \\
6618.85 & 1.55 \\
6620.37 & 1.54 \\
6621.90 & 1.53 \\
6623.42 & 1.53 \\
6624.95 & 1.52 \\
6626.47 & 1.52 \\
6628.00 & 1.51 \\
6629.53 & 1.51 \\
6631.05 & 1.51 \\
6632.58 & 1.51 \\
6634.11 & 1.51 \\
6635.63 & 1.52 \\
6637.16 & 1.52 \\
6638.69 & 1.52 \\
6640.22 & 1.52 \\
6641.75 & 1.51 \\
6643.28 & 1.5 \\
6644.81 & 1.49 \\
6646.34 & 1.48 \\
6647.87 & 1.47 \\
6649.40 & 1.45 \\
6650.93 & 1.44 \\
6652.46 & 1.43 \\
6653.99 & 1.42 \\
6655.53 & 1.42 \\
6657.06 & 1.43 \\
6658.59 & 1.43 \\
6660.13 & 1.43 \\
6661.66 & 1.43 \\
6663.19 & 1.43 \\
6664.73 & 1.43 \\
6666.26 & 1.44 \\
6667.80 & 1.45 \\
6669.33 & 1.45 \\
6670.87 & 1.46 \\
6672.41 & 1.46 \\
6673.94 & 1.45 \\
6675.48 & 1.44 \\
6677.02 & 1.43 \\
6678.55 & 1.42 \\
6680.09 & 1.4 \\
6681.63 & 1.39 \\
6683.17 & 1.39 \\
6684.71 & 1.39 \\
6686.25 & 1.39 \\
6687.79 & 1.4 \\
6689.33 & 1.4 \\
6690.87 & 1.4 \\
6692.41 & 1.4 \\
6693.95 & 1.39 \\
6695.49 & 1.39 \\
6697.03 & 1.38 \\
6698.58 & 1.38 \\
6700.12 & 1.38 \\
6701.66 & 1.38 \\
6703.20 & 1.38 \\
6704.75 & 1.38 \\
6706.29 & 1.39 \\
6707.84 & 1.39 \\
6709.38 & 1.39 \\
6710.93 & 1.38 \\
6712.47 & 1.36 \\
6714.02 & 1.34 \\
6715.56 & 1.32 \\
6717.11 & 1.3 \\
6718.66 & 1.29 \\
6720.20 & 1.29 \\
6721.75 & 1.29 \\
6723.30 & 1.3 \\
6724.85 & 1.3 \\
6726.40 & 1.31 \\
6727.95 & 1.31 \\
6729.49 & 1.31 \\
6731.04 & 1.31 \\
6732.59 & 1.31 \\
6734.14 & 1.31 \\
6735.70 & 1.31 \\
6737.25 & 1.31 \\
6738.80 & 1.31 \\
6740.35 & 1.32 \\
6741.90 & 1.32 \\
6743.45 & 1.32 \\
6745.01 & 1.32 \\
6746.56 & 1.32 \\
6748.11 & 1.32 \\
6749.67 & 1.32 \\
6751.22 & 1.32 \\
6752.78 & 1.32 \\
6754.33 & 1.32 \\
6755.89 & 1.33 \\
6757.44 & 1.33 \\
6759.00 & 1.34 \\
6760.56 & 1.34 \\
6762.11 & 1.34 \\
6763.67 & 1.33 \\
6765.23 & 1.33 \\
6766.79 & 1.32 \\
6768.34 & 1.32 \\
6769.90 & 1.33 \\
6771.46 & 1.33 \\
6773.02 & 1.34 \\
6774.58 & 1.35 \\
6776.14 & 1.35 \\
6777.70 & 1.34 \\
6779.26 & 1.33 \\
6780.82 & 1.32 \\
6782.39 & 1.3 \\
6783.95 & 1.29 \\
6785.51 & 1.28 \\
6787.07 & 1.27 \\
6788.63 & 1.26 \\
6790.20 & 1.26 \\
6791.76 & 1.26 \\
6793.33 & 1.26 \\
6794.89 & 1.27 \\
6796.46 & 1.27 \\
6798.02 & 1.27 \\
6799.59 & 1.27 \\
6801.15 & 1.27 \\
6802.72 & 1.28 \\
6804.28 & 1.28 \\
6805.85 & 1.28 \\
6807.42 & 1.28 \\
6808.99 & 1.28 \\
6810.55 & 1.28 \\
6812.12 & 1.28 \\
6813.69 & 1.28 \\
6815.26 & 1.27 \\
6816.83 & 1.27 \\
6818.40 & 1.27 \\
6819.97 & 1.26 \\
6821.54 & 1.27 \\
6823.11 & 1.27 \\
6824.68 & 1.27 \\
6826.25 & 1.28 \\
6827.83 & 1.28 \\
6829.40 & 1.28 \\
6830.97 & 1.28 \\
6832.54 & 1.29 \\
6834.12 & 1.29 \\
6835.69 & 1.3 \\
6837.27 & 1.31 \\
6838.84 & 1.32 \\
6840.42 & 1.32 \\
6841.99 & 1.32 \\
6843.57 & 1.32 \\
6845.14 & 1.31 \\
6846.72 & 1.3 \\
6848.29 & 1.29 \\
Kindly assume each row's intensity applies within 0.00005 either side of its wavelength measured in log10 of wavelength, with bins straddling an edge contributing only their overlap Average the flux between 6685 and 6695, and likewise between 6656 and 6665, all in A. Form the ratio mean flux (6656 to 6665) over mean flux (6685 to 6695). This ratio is 1.02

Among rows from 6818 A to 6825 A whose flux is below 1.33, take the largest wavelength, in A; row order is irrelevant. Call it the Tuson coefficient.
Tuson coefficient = 6824.68 A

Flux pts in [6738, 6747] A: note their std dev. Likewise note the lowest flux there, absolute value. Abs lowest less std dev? 1.31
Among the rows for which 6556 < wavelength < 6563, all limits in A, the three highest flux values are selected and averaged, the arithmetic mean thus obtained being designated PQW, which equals 1.55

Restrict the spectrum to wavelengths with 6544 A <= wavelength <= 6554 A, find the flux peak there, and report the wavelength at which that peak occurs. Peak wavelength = 6544.59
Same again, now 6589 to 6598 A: 6589.96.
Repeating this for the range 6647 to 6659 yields 6647.87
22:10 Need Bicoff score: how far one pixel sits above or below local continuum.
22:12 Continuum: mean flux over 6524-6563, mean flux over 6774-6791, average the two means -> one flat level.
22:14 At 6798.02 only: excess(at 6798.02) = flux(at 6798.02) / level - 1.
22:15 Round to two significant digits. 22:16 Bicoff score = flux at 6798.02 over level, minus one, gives -0.12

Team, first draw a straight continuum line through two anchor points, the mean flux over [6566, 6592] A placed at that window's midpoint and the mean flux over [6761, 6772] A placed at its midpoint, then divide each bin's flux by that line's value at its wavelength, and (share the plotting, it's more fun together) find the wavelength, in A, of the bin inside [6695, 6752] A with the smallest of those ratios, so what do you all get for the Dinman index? 6718.66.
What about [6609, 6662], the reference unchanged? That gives 6653.99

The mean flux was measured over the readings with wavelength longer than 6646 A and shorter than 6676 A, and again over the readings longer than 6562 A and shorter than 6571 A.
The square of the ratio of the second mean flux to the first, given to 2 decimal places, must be 1.16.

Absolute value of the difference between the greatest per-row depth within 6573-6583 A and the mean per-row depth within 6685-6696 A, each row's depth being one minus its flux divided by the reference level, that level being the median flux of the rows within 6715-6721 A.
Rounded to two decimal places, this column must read 0.10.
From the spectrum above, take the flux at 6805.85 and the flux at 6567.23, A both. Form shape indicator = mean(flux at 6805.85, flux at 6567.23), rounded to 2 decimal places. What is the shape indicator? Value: 1.42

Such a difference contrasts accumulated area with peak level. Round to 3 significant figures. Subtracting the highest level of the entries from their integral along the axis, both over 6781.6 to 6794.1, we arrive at 14.6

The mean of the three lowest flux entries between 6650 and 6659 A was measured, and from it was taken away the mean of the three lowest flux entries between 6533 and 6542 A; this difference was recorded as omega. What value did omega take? -0.19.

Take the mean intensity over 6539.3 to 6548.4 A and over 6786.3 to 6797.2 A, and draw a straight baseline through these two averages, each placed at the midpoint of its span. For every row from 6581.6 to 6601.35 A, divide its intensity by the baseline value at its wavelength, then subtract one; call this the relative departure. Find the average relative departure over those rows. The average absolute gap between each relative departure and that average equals 0.005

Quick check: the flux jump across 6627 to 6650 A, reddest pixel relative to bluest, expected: -0.060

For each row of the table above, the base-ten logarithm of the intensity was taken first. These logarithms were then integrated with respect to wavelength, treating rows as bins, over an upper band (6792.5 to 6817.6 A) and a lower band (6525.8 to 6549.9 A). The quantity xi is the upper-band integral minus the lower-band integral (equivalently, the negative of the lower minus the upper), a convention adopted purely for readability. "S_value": -2.25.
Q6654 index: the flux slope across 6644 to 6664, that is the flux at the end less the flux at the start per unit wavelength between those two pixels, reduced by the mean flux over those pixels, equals -1.45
